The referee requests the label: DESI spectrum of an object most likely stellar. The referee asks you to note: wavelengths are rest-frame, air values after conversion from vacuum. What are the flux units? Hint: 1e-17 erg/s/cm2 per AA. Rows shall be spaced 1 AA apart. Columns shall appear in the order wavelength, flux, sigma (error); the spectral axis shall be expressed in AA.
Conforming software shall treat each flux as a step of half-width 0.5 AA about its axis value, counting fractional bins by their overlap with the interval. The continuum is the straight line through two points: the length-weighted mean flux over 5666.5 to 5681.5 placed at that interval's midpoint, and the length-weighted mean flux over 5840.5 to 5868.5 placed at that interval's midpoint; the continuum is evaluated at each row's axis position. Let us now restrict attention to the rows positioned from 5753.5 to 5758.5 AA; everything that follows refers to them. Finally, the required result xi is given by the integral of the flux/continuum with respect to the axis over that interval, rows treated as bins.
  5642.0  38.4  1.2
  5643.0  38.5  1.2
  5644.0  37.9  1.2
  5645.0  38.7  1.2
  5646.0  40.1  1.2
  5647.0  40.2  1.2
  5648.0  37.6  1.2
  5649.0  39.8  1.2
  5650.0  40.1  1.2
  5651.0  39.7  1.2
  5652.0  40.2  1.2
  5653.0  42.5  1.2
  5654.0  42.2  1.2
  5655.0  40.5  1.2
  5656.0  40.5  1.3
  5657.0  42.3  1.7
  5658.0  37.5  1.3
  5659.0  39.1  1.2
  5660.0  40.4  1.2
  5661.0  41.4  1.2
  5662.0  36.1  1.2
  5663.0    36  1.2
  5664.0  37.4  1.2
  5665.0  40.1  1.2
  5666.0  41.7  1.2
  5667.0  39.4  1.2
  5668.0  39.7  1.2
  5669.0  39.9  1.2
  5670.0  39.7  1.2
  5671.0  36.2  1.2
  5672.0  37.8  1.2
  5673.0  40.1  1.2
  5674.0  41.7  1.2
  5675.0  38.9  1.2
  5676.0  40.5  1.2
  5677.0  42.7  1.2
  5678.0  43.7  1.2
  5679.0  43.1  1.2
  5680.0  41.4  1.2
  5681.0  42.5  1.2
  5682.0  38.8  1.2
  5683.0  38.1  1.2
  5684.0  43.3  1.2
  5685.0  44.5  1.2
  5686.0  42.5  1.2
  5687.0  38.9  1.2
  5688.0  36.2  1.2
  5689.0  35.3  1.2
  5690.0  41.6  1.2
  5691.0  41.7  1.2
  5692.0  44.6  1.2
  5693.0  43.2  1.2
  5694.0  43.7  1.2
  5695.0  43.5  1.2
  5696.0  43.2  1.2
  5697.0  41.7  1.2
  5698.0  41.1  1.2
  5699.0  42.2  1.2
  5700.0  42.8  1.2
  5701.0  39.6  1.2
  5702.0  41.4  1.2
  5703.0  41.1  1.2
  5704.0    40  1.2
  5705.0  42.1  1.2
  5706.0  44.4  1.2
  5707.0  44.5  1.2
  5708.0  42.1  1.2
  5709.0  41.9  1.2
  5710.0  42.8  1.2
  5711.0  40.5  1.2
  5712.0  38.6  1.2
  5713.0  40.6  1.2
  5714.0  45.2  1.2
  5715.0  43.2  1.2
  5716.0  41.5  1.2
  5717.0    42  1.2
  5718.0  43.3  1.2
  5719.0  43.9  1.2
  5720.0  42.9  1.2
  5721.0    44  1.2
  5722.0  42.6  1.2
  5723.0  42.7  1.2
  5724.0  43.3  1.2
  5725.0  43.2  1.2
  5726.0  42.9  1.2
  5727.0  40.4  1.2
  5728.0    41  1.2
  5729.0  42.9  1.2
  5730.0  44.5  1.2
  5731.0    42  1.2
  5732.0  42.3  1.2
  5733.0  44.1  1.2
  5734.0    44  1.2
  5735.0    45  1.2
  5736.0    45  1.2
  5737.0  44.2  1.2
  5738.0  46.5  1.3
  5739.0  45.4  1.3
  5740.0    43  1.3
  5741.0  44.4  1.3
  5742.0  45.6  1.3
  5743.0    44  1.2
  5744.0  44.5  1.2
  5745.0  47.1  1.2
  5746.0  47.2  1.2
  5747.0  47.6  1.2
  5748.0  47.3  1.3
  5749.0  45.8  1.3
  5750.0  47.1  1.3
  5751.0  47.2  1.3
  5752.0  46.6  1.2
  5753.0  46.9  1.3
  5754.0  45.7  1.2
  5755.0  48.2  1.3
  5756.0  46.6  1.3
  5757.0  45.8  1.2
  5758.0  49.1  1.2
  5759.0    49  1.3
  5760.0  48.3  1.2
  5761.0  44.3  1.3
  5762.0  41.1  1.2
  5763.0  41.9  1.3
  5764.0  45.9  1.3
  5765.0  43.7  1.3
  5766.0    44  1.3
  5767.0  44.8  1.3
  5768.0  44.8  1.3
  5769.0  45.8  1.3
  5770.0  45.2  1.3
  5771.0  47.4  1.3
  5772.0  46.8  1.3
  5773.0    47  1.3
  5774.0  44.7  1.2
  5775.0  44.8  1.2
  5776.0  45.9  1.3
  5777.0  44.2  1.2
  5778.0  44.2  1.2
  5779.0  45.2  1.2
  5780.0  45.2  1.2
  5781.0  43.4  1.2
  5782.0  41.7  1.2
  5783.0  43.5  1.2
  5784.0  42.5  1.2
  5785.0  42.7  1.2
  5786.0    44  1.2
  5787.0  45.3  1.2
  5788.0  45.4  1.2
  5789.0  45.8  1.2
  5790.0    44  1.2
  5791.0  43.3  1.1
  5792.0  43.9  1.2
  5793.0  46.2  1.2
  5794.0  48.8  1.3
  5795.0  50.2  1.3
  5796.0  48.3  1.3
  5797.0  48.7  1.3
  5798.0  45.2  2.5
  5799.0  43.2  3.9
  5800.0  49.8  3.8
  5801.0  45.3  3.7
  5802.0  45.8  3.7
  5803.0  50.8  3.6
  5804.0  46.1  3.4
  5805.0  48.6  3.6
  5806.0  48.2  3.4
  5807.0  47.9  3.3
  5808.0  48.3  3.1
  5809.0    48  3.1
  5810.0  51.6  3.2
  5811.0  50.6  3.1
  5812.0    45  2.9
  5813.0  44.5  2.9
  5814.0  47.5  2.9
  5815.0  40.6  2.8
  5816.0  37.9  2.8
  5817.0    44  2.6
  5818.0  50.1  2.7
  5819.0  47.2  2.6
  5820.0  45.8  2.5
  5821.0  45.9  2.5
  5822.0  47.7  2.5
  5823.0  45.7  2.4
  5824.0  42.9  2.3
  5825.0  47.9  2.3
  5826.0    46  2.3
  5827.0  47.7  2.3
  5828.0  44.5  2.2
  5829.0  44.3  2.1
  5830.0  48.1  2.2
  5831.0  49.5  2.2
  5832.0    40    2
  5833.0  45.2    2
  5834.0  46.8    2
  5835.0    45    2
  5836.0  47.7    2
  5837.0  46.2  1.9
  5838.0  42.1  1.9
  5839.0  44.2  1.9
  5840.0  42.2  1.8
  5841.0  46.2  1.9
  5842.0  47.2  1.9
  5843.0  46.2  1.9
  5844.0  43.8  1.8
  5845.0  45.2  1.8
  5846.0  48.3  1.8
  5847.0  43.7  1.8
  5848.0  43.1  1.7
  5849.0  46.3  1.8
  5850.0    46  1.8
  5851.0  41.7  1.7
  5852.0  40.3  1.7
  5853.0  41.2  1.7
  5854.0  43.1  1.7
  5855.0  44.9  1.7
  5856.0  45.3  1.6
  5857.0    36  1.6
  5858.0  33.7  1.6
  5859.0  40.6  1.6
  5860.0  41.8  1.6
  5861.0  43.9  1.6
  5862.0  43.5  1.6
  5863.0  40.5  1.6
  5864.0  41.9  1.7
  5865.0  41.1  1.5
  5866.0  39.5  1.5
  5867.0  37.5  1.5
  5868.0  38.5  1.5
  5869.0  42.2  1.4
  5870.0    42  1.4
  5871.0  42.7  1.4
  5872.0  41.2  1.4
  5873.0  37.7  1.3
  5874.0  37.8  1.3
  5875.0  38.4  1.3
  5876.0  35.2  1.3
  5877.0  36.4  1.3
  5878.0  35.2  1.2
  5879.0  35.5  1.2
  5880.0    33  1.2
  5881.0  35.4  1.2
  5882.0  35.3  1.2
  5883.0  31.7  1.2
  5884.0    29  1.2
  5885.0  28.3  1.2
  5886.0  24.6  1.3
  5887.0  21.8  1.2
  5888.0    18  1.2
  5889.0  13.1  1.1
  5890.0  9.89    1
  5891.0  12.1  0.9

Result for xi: 5.7 AA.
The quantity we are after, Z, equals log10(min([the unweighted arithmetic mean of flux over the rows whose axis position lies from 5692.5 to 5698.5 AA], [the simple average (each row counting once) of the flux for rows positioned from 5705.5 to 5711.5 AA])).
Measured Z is 1.63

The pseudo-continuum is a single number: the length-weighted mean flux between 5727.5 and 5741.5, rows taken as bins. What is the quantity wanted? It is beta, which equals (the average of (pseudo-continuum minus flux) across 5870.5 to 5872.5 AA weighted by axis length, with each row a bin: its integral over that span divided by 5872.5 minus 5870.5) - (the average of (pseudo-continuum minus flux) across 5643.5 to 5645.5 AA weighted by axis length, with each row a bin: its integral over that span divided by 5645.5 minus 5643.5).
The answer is -4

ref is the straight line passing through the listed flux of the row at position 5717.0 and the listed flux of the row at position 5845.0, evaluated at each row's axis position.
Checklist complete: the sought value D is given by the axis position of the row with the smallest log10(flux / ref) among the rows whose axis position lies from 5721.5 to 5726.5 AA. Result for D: 5722.0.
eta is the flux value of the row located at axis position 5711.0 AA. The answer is 40.5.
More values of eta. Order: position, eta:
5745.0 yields 47.1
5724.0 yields 43.3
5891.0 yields 12.1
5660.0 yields 40.4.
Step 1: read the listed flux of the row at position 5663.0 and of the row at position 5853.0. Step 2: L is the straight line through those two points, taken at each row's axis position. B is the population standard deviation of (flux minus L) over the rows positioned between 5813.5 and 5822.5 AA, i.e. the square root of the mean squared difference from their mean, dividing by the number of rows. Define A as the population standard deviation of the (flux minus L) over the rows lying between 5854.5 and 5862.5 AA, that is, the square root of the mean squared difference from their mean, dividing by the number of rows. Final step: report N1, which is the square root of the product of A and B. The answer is 3.8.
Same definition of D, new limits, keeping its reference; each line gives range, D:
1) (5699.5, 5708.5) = 5701.0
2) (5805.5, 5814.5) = 5813.0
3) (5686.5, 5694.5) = 5689.0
